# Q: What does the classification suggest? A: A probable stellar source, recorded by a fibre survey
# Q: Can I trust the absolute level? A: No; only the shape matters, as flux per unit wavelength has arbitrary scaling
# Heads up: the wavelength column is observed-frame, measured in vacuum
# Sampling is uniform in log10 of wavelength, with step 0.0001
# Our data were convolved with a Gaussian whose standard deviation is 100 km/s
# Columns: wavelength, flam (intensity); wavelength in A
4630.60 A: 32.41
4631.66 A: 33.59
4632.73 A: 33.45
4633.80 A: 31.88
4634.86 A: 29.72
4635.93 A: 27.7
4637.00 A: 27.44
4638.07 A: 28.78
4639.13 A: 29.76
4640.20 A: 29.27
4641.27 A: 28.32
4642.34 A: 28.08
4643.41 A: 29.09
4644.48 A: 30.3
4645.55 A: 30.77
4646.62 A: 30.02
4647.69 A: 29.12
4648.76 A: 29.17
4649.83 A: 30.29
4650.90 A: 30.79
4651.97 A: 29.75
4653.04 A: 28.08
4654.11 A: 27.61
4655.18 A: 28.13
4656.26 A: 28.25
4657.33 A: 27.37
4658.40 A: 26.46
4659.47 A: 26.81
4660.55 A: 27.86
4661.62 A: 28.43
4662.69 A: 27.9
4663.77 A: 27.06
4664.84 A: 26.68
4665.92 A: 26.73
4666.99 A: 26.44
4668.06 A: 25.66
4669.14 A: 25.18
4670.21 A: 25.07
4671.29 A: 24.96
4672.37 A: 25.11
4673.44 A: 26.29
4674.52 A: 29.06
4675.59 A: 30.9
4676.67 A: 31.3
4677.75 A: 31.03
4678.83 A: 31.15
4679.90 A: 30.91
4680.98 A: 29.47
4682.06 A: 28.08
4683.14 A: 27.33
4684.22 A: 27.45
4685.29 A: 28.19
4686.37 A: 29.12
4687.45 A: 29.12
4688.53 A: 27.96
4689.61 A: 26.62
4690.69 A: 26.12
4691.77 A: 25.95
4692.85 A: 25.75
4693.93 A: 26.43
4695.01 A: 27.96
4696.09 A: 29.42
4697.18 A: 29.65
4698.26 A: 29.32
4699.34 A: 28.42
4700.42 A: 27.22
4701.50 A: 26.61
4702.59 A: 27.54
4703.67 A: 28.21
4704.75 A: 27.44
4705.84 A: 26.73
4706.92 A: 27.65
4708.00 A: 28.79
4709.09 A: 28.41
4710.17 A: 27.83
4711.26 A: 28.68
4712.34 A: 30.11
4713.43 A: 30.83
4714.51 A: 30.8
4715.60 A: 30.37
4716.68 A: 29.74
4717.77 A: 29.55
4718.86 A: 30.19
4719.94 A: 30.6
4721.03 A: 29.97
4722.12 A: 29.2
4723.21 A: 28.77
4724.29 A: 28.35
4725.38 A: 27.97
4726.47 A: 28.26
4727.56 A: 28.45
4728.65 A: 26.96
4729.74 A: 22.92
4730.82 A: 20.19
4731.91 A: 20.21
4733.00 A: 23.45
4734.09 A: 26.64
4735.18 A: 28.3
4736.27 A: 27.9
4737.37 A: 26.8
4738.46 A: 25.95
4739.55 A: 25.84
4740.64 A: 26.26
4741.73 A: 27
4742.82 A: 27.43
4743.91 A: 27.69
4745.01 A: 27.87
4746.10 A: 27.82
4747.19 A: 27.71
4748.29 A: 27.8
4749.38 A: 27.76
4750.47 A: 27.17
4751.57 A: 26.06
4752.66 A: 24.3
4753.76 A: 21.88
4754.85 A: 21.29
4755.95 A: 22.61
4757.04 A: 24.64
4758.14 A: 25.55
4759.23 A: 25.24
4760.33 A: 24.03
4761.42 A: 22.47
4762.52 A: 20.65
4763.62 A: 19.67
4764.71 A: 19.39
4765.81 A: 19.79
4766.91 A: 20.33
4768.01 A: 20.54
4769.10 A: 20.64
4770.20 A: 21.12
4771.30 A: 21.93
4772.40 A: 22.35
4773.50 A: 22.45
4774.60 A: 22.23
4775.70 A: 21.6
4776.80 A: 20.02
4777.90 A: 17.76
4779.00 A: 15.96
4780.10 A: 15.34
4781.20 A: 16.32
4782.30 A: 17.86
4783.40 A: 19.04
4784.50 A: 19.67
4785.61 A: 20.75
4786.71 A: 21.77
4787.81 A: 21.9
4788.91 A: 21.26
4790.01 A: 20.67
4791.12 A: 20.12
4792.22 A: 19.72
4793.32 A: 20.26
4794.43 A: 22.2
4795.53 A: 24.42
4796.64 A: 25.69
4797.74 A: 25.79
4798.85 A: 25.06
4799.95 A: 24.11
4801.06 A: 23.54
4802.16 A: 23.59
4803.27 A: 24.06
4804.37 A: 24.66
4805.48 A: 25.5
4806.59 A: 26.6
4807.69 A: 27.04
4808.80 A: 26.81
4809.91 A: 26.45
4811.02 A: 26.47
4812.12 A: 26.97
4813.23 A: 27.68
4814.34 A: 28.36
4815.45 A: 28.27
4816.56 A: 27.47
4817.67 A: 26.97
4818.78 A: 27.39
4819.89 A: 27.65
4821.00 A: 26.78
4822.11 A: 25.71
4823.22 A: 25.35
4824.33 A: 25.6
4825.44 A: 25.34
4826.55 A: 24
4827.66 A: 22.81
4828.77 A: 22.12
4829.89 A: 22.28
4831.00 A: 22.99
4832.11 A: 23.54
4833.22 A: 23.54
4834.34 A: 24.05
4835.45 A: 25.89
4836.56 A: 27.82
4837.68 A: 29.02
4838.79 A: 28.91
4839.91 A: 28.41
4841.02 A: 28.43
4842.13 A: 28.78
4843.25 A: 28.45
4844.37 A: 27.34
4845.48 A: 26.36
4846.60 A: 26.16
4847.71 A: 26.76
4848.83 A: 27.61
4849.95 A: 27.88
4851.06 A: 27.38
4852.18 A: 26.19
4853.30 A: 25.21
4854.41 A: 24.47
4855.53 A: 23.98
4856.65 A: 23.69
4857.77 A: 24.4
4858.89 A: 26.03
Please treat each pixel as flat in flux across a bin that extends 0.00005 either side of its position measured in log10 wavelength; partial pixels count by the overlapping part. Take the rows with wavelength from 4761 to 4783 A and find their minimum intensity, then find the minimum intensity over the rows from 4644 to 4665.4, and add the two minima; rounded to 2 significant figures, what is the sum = 42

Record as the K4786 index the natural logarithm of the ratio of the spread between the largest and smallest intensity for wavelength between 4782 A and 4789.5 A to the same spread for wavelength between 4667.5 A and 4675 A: 0.0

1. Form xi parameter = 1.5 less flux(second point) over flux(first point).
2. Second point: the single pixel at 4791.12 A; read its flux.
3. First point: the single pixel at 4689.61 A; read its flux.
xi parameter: 0.744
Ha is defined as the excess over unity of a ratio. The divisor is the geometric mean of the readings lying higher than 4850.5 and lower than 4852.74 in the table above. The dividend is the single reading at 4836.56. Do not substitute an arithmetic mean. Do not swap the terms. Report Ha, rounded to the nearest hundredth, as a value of 0.04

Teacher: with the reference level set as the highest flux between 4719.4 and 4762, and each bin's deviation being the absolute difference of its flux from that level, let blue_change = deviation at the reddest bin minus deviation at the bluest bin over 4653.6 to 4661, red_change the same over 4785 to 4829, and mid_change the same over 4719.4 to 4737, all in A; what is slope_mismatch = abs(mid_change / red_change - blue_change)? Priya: 1.7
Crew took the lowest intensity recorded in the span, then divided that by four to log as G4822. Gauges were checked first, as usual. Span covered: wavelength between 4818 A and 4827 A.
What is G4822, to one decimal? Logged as 6.0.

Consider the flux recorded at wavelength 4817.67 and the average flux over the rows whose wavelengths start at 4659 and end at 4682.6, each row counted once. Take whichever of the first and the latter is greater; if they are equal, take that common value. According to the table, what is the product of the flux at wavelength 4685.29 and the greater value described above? 784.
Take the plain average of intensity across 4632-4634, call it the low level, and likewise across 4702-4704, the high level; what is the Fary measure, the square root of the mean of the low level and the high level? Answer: 5.5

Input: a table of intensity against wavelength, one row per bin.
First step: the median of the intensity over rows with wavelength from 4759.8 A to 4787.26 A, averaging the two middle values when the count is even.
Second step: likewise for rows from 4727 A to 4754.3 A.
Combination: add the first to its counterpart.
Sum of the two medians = 47.5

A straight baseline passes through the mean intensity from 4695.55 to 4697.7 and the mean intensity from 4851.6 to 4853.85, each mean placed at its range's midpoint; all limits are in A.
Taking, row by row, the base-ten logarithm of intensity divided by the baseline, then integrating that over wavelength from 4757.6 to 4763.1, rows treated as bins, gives -0.4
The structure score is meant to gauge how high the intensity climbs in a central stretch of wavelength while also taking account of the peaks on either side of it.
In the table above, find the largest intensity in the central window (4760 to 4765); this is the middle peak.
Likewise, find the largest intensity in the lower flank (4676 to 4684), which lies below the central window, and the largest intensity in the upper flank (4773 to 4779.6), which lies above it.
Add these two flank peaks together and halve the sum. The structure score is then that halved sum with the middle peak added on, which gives 51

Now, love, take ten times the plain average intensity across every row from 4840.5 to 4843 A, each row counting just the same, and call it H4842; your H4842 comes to 286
